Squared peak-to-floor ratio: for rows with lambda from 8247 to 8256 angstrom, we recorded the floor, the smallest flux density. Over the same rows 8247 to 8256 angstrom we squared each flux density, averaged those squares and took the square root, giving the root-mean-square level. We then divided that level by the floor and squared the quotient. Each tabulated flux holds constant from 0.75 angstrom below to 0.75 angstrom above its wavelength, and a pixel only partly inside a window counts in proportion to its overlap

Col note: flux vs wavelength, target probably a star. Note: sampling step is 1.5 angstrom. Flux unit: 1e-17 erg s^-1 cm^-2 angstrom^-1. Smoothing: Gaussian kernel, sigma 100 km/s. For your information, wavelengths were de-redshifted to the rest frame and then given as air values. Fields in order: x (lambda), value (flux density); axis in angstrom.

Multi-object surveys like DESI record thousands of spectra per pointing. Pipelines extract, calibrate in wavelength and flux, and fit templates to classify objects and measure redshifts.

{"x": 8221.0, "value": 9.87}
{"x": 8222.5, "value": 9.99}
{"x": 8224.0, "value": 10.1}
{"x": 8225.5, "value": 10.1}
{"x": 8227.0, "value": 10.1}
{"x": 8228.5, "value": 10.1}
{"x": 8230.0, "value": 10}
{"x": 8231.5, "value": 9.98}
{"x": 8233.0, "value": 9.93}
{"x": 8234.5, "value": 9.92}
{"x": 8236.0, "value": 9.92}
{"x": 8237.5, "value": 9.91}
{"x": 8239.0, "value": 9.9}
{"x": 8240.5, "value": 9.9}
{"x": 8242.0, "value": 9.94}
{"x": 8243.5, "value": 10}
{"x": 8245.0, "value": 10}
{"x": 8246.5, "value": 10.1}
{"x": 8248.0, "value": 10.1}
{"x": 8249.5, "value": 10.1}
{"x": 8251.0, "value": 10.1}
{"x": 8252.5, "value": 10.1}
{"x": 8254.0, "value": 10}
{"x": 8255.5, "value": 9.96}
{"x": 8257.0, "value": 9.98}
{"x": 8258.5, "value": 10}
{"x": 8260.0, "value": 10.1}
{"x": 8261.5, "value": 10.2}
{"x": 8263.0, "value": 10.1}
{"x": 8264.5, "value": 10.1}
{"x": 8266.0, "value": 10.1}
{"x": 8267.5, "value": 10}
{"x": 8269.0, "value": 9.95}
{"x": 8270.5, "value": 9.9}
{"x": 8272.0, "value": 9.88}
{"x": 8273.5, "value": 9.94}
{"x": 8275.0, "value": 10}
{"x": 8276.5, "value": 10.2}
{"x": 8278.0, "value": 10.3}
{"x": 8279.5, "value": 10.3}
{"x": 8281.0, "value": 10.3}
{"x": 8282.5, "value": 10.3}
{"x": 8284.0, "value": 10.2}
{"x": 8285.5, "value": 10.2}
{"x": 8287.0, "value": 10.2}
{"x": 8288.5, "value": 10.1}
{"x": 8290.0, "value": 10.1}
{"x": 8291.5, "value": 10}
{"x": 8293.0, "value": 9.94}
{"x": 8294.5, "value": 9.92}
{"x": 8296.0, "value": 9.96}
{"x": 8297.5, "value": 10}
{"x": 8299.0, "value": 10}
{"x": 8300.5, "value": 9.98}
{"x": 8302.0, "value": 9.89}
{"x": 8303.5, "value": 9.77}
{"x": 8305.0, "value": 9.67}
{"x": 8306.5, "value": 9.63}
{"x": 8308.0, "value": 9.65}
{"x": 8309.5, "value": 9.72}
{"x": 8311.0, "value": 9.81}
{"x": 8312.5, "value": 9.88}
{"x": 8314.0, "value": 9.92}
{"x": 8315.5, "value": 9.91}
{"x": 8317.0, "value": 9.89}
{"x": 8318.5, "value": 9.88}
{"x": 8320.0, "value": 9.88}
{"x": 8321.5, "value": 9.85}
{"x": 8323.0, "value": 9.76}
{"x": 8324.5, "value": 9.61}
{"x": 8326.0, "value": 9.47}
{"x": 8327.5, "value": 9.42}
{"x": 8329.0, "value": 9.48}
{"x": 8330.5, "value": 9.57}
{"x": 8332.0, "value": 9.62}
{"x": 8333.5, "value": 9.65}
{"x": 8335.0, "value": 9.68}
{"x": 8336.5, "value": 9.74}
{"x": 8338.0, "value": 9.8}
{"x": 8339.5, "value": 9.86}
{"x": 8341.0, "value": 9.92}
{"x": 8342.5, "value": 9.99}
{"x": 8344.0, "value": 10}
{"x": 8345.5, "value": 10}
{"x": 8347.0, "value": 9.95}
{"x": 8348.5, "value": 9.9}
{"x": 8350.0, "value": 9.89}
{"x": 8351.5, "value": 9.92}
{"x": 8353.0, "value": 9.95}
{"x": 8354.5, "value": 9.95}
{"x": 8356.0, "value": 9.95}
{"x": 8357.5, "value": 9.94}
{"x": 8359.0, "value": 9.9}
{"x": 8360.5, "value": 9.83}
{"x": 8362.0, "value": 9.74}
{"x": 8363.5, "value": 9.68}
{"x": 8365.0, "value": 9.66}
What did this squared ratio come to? 1.020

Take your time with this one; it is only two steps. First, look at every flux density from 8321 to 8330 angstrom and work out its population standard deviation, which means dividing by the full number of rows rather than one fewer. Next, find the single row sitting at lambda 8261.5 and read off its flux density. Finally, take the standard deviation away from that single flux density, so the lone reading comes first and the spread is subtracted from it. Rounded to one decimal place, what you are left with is 10.0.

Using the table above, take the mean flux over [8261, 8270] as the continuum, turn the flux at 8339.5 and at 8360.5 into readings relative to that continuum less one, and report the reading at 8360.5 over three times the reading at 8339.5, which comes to 0.4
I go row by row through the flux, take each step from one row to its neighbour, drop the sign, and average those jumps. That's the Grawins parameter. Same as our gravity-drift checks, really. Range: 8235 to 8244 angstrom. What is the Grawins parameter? 0.024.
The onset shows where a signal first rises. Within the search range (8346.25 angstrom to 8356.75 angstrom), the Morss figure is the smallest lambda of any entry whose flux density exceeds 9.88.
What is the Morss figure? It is 8347.0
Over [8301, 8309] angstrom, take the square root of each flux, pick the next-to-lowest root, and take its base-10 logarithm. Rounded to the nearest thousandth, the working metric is 0.492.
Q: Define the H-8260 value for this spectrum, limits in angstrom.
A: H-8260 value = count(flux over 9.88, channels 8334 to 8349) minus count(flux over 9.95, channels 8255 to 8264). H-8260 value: 0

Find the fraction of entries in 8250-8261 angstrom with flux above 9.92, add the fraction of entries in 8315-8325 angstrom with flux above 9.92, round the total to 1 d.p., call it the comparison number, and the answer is 1.0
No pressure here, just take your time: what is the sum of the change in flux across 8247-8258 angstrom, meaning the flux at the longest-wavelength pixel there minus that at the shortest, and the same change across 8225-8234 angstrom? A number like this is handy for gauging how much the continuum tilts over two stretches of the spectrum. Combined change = -0.29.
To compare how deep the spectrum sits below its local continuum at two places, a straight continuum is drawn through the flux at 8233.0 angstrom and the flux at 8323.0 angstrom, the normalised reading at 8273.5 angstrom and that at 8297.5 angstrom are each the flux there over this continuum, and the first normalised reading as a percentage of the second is 99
